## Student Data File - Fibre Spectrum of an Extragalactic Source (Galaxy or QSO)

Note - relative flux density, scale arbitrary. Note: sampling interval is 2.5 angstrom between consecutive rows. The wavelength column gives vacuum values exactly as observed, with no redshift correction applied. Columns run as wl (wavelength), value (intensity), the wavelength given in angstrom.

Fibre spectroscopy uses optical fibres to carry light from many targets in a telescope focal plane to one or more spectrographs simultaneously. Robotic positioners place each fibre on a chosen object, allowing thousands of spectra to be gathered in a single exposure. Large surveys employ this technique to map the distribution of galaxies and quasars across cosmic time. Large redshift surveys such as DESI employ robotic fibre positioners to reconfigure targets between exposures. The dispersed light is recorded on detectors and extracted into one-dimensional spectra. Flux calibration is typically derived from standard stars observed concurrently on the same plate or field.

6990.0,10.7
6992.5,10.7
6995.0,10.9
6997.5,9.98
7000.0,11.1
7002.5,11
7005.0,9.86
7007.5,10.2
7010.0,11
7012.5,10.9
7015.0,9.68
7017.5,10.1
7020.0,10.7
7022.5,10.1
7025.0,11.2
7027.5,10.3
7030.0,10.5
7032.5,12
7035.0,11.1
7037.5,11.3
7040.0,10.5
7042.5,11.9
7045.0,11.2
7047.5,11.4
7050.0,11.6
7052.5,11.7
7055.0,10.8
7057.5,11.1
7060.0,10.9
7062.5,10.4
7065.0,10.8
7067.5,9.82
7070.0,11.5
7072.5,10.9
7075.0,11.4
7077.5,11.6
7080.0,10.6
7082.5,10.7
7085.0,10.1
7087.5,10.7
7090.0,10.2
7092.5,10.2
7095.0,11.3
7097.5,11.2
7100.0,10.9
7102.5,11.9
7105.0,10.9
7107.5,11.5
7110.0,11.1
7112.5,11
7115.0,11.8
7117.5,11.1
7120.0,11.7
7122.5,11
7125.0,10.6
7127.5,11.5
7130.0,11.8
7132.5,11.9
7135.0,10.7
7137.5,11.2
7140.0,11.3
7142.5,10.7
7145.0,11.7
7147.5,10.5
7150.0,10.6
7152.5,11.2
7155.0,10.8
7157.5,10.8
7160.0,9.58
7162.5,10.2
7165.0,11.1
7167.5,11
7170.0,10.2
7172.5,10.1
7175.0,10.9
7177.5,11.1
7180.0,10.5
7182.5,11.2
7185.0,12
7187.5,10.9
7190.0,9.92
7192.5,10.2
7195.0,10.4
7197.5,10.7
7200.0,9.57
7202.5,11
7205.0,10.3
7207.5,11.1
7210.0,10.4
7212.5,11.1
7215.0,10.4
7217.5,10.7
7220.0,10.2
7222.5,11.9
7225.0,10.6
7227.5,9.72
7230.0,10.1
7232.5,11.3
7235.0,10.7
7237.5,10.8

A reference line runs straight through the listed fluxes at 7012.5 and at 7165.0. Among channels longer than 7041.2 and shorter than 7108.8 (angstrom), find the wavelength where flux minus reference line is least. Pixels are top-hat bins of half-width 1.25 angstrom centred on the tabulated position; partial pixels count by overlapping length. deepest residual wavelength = 7067.5 angstrom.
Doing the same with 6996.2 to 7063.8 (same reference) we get 7015.0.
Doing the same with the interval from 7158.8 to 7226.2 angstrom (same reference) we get 7200.0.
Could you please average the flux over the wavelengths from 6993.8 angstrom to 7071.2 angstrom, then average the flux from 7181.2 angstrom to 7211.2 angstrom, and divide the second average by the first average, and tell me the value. 0.983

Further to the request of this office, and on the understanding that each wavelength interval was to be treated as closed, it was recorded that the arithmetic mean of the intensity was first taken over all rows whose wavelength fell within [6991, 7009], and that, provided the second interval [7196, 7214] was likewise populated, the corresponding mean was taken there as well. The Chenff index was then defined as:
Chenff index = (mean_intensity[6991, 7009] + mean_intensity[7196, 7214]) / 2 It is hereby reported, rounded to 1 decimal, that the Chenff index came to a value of 10.6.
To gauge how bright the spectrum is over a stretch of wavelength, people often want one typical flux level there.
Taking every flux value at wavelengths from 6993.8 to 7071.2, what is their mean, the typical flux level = 10.8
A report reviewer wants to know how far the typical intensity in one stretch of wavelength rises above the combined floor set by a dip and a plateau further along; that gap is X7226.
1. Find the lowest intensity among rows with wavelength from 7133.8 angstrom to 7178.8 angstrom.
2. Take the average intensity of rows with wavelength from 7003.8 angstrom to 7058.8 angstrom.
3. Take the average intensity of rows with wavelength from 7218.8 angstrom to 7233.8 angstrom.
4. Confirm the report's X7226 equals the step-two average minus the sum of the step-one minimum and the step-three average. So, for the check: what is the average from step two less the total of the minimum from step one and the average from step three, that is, -9.3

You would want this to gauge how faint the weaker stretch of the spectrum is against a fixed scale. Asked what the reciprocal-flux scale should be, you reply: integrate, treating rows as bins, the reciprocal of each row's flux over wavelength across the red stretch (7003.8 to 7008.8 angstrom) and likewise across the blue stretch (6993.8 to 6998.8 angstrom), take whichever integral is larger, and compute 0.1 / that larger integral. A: 0.201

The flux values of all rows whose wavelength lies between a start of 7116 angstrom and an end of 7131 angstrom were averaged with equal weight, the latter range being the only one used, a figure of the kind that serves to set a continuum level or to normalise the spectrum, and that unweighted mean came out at 11.3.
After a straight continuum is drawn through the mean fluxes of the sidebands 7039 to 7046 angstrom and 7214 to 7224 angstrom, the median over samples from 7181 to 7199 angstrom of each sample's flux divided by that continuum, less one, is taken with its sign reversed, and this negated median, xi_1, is 0.014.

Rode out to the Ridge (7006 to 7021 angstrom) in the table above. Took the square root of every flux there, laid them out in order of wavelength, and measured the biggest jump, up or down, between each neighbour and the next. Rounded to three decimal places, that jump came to 0.190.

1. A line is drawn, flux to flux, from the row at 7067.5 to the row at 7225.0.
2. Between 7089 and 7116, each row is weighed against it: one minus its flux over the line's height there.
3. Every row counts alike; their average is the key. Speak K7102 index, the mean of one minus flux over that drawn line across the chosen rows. -0.11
